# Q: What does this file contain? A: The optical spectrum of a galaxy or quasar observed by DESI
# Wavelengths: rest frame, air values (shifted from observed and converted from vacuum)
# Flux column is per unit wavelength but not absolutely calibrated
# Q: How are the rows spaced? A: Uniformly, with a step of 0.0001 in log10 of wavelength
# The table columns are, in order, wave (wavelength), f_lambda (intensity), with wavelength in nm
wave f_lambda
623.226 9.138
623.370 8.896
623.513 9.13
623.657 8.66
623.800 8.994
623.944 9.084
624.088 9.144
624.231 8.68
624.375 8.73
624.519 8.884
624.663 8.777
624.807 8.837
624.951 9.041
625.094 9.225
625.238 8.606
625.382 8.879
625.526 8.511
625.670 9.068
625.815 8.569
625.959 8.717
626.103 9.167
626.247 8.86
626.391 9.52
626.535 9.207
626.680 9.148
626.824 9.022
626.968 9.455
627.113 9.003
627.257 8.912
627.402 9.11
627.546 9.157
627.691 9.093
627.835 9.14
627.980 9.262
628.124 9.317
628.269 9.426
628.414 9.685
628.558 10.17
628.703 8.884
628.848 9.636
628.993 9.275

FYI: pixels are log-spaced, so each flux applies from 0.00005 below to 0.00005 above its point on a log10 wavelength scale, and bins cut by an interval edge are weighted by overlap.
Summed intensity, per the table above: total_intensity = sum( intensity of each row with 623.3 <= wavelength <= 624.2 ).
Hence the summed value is 53.9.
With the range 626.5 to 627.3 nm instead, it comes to 54.7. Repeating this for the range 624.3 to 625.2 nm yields 53.5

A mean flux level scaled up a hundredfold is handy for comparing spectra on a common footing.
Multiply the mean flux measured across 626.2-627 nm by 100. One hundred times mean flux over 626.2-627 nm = 920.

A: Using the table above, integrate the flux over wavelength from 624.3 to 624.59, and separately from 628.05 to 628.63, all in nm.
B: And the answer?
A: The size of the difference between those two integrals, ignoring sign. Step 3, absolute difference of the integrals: 3.1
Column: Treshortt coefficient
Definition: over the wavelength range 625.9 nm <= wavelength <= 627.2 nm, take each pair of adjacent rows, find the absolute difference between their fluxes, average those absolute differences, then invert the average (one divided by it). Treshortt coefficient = 2.9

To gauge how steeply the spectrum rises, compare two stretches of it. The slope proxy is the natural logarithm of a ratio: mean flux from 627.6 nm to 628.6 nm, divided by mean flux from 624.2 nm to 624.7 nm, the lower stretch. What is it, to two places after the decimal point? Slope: 0.07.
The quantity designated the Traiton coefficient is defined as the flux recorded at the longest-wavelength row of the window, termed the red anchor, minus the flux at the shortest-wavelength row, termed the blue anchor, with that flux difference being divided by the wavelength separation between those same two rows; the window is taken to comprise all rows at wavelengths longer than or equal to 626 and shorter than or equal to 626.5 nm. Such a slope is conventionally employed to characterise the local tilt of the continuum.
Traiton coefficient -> 1.2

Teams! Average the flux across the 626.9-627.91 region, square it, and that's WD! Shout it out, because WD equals 83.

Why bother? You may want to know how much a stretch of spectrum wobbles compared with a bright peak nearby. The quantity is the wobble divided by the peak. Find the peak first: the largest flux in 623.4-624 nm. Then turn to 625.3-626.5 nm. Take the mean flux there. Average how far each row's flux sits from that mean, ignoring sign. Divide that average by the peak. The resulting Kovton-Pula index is 0.028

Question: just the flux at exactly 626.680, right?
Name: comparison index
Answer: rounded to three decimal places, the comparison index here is 9.148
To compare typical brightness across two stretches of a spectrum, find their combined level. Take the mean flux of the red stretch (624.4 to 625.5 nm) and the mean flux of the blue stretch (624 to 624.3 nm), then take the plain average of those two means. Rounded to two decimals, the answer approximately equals 8.90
